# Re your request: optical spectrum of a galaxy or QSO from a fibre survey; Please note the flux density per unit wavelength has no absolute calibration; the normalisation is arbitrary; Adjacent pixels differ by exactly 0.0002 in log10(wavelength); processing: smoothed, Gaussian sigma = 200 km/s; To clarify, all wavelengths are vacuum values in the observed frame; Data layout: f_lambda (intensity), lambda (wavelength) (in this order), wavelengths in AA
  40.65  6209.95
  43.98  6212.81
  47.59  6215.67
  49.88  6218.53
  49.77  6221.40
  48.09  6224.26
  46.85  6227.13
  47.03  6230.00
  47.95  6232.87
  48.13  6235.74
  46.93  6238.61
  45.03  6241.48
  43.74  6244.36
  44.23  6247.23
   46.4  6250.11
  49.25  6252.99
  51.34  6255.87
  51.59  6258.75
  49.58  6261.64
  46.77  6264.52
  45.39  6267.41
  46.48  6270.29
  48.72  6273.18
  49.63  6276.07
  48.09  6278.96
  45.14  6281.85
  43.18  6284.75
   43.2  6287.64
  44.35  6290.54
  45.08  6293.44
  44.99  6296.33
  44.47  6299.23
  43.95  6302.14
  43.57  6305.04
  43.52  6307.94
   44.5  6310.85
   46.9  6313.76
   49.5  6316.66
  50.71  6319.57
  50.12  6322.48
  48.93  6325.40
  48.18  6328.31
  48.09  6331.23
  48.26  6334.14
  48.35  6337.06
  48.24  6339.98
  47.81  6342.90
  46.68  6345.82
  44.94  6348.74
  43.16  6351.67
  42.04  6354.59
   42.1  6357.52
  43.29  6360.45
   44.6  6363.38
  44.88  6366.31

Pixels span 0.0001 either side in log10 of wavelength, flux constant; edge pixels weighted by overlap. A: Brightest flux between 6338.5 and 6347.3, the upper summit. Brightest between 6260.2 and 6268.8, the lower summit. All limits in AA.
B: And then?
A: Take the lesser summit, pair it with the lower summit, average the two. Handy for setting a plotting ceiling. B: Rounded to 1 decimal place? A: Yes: 48.9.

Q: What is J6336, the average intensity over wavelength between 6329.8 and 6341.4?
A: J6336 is 48.2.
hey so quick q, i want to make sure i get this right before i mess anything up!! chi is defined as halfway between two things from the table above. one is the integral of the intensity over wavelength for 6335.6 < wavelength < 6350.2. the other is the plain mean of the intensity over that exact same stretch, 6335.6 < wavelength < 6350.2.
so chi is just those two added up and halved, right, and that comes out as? 368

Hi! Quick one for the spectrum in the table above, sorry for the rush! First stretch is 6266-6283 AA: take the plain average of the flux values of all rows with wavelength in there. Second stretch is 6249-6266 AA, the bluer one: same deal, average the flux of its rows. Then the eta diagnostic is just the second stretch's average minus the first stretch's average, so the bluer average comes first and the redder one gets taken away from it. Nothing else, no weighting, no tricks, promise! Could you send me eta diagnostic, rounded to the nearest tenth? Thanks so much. 1.9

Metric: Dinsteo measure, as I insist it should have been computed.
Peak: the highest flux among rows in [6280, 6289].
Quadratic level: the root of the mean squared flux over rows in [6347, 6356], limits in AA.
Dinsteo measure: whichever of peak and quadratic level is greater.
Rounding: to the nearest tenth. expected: 45.1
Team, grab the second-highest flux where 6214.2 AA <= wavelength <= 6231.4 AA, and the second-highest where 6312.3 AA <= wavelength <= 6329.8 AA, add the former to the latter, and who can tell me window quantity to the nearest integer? 100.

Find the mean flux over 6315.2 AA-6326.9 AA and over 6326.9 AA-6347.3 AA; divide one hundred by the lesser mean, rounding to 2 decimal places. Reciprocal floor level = 2.09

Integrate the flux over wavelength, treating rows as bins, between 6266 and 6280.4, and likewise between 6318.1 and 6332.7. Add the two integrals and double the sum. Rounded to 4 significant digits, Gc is 2810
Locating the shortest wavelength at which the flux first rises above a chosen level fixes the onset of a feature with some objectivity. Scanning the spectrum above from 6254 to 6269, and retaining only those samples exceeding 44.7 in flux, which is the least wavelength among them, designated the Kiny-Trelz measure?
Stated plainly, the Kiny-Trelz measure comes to 6255.87 AA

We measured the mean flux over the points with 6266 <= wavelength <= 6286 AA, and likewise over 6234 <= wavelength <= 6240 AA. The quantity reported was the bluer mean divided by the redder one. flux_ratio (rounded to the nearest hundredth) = 1.02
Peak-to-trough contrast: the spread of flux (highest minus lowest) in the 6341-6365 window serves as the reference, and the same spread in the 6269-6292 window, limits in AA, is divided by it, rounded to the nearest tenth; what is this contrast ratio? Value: 1.1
